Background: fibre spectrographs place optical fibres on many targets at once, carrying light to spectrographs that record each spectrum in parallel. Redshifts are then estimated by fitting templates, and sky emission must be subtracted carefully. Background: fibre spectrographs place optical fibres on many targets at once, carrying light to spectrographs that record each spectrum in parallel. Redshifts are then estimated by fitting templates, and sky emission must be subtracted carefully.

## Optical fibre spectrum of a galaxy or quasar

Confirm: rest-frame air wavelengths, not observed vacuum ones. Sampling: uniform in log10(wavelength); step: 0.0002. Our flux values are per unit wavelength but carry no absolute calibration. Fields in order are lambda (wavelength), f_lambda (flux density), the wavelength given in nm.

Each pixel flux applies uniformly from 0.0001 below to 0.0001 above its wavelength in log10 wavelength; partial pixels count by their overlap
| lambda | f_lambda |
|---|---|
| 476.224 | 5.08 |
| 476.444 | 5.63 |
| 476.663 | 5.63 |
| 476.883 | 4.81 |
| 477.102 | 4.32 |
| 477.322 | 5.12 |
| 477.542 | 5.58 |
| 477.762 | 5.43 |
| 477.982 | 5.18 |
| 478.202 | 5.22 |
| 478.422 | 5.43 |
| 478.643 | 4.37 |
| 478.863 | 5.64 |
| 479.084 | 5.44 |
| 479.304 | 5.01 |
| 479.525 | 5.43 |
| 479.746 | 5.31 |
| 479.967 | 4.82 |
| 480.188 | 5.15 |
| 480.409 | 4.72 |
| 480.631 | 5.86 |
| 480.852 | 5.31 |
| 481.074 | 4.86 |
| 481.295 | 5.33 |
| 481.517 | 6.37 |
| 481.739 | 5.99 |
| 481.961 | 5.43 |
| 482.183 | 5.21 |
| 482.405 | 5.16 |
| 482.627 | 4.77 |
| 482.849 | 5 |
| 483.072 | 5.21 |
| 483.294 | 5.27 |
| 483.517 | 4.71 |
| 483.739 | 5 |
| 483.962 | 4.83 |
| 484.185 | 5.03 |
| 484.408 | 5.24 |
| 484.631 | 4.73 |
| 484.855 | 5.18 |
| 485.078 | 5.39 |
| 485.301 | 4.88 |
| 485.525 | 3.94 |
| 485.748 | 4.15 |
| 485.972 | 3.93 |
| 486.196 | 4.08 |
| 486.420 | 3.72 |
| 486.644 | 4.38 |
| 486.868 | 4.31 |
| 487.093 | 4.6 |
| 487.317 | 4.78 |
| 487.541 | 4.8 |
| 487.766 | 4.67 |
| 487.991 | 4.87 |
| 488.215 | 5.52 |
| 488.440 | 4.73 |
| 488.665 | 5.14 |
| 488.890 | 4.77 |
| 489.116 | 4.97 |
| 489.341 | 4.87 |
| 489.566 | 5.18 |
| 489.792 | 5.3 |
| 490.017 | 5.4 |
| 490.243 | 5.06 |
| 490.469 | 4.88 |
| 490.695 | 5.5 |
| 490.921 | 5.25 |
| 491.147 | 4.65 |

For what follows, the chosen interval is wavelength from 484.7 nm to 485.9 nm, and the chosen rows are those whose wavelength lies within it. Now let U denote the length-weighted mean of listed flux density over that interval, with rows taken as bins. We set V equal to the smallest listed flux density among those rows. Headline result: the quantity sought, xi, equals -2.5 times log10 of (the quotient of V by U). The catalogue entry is 0.187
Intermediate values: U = 4.68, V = 3.94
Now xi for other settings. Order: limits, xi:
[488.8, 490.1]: 0.068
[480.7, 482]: 0.147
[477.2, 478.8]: 0.188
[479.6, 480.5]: 0.068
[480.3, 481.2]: 0.103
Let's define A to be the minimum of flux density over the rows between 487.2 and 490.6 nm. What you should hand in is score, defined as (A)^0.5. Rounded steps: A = 4.67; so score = 2.16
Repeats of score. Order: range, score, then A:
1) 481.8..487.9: 1.93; 3.72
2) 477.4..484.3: 2.09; 4.37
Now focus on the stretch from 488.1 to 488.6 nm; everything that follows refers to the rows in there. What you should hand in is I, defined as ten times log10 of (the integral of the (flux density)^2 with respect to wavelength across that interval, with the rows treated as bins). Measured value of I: 11.2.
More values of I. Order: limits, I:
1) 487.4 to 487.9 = 10.5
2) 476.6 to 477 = 10.3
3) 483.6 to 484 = 9.9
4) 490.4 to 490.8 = 10.4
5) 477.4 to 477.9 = 11.7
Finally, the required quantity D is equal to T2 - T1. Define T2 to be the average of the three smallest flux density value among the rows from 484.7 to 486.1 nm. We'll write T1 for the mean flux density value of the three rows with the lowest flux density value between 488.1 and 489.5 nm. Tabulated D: -0.78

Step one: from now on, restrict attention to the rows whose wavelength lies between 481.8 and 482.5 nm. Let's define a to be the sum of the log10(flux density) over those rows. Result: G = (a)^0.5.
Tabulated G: 1.5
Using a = 2.2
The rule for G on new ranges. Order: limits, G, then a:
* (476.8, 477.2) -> 1.1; 1.3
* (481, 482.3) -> 2.1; 4.4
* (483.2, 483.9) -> 1.4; 2.1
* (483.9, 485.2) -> 2.1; 4.2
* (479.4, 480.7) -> 2.1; 4.3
